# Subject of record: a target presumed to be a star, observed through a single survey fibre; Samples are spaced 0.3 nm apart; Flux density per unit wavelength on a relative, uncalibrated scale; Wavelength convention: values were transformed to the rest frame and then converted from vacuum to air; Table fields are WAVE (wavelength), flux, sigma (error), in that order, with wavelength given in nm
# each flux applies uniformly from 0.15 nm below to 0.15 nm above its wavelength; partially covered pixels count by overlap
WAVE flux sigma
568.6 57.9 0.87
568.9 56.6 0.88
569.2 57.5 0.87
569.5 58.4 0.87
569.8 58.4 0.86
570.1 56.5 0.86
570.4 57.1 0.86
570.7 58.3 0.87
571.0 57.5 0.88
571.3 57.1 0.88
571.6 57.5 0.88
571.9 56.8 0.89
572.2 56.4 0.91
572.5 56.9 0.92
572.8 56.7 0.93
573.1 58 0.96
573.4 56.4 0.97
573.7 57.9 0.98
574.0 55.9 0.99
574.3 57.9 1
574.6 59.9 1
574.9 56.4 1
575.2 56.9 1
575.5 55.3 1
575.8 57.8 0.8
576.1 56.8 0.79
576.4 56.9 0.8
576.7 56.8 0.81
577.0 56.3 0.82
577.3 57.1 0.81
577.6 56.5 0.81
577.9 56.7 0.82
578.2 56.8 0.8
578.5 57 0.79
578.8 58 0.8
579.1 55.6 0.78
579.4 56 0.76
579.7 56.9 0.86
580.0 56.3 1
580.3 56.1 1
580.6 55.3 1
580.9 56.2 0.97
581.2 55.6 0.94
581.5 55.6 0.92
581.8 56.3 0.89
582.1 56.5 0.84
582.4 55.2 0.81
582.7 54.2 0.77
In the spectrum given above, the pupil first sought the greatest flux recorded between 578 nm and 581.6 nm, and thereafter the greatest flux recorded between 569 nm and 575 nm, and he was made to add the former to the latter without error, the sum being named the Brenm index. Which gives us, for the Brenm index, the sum 118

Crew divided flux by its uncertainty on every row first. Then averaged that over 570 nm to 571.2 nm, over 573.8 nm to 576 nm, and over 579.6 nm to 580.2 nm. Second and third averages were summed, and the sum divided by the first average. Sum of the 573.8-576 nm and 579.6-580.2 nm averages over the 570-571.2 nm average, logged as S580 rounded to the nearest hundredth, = 1.82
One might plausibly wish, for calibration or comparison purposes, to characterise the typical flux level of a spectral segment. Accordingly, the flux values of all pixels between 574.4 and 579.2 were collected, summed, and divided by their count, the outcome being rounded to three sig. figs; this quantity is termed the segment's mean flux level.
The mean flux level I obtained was 56.9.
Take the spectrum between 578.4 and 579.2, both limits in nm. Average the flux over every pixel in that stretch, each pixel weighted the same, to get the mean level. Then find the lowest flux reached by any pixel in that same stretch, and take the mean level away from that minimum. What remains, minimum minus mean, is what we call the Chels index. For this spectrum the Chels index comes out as -1.3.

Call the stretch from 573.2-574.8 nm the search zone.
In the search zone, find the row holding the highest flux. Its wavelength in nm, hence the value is 574.6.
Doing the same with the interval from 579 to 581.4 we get 579.7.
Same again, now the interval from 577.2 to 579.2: 578.8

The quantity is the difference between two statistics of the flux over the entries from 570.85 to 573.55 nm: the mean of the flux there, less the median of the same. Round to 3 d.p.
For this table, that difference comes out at 0.133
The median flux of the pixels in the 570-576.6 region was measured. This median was 56.9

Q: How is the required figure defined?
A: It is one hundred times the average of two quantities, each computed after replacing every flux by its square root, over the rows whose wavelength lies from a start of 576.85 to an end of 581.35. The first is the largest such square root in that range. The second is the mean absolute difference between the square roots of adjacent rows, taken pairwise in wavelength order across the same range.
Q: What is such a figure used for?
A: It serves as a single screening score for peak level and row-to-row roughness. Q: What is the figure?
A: 383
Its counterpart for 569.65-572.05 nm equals 385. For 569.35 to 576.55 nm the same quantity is 391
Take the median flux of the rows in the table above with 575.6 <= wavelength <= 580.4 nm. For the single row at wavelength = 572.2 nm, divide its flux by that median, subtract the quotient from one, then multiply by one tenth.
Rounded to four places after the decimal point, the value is 0.0007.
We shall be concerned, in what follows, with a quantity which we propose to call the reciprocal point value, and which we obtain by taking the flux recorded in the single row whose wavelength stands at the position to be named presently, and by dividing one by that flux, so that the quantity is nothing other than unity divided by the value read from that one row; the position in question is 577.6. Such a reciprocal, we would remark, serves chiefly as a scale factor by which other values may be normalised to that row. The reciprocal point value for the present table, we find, 0.0177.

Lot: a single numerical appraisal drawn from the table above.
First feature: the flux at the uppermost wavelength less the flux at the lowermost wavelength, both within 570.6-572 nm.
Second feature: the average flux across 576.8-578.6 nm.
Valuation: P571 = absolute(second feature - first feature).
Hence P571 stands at 58.2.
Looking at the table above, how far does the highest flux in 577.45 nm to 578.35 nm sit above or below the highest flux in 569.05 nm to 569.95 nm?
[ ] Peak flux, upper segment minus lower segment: -1.6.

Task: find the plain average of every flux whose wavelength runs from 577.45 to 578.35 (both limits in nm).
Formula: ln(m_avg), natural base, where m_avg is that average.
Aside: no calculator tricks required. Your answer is 4.04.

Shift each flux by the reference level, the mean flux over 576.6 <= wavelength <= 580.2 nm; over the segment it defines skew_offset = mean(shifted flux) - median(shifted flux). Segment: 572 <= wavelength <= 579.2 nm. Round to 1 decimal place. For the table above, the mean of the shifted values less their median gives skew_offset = 0.2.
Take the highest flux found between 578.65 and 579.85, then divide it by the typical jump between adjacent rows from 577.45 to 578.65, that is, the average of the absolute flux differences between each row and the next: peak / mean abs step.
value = 348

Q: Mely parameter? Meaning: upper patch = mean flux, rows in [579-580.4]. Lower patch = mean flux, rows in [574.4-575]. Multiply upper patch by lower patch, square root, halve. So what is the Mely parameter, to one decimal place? 28.6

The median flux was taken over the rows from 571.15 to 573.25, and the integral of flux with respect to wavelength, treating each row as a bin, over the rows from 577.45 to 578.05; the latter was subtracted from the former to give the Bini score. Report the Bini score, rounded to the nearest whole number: 23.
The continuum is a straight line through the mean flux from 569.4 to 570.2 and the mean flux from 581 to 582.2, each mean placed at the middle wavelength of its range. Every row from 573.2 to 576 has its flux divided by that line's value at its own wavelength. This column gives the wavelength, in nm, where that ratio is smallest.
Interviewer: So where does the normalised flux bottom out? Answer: 575.5 nm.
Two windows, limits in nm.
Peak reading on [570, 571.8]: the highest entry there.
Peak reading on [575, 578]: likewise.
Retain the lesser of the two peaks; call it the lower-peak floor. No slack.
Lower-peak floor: 57.8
